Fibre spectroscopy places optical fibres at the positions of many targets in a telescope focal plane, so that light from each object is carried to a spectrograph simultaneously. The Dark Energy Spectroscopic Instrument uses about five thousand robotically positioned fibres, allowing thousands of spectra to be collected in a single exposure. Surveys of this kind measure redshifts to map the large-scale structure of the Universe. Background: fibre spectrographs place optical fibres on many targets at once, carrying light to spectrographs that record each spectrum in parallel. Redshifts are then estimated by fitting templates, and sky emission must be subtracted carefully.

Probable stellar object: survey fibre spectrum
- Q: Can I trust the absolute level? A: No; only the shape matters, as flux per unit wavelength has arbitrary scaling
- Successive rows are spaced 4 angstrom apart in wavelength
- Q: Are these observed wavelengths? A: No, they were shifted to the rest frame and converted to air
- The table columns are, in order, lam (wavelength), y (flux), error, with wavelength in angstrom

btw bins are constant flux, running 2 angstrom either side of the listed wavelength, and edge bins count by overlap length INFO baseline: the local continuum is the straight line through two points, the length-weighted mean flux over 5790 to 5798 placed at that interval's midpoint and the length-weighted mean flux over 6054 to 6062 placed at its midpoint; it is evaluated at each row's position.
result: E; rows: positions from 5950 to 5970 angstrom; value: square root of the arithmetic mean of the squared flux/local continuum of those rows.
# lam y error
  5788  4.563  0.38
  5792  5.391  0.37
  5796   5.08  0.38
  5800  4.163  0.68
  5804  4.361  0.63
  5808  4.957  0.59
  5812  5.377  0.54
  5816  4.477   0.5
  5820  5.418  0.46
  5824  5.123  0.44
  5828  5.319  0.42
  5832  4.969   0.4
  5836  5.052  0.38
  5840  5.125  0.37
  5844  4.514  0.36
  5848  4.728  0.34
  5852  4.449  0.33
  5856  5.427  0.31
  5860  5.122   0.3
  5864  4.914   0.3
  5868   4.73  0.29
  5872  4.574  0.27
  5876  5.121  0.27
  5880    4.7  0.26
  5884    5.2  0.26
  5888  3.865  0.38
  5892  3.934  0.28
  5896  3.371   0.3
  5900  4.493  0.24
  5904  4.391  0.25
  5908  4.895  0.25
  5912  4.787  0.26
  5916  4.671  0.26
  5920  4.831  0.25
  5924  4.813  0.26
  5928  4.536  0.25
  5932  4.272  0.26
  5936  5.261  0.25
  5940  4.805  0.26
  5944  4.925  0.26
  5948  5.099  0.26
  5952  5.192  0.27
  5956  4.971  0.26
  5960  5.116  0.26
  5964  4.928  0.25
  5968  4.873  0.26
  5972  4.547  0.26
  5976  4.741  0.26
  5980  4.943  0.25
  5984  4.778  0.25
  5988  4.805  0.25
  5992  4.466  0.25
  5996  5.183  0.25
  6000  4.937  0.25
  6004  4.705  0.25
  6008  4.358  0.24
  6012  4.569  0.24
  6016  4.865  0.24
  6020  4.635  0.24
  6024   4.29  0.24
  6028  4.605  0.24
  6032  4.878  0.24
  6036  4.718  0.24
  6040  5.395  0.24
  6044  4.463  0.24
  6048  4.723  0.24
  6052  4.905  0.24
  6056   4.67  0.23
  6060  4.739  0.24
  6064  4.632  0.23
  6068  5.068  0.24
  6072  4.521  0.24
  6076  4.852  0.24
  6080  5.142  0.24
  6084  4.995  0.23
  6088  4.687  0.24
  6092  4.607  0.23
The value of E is 1.02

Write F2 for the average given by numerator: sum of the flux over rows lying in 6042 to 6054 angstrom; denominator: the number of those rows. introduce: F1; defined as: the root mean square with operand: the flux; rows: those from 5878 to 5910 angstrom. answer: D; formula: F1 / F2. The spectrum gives 0.94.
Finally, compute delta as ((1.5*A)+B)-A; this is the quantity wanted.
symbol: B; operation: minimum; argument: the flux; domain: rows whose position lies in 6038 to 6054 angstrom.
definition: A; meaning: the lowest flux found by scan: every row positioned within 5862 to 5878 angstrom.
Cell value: 6.75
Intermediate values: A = 4.574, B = 4.463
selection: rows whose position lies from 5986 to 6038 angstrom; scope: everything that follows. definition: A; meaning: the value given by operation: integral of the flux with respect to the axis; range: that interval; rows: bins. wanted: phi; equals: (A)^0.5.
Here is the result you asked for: 15.6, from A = 244.1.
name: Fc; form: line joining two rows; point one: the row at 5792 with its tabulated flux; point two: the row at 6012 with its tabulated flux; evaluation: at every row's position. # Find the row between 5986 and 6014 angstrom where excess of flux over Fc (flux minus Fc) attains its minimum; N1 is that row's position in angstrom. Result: 6008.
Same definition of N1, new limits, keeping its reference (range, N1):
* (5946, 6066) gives 6024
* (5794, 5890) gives 5800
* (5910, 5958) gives 5932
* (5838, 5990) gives 5896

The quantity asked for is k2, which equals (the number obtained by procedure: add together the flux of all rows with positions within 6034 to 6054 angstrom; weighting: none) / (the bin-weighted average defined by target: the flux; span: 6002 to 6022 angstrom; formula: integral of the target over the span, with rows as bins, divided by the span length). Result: 5.23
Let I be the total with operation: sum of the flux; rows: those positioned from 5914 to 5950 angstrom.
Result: 43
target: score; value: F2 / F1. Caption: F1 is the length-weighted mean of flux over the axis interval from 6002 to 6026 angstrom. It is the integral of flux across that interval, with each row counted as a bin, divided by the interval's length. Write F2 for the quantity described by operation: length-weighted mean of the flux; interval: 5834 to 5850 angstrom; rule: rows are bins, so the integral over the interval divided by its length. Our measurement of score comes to 1.06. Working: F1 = 4.57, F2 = 4.85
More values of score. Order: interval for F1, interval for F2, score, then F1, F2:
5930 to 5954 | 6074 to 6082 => 1.01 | 4.93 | 5.00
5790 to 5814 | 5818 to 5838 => 1.06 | 4.89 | 5.18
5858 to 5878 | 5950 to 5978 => 1.00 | 4.89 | 4.91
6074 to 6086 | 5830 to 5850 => 0.98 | 5.00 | 4.88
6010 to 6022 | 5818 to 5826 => 1.12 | 4.69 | 5.27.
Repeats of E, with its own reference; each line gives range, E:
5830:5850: 0.95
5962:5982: 0.99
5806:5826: 0.98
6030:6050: 1.02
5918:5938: 0.96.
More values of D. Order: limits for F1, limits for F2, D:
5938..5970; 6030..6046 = 1.03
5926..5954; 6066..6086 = 0.99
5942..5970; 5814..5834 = 0.99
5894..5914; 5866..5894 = 0.96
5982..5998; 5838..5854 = 1.02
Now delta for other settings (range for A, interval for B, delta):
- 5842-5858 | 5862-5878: 6.80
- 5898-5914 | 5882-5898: 5.57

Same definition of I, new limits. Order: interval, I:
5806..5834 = 36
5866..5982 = 137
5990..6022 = 38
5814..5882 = 84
